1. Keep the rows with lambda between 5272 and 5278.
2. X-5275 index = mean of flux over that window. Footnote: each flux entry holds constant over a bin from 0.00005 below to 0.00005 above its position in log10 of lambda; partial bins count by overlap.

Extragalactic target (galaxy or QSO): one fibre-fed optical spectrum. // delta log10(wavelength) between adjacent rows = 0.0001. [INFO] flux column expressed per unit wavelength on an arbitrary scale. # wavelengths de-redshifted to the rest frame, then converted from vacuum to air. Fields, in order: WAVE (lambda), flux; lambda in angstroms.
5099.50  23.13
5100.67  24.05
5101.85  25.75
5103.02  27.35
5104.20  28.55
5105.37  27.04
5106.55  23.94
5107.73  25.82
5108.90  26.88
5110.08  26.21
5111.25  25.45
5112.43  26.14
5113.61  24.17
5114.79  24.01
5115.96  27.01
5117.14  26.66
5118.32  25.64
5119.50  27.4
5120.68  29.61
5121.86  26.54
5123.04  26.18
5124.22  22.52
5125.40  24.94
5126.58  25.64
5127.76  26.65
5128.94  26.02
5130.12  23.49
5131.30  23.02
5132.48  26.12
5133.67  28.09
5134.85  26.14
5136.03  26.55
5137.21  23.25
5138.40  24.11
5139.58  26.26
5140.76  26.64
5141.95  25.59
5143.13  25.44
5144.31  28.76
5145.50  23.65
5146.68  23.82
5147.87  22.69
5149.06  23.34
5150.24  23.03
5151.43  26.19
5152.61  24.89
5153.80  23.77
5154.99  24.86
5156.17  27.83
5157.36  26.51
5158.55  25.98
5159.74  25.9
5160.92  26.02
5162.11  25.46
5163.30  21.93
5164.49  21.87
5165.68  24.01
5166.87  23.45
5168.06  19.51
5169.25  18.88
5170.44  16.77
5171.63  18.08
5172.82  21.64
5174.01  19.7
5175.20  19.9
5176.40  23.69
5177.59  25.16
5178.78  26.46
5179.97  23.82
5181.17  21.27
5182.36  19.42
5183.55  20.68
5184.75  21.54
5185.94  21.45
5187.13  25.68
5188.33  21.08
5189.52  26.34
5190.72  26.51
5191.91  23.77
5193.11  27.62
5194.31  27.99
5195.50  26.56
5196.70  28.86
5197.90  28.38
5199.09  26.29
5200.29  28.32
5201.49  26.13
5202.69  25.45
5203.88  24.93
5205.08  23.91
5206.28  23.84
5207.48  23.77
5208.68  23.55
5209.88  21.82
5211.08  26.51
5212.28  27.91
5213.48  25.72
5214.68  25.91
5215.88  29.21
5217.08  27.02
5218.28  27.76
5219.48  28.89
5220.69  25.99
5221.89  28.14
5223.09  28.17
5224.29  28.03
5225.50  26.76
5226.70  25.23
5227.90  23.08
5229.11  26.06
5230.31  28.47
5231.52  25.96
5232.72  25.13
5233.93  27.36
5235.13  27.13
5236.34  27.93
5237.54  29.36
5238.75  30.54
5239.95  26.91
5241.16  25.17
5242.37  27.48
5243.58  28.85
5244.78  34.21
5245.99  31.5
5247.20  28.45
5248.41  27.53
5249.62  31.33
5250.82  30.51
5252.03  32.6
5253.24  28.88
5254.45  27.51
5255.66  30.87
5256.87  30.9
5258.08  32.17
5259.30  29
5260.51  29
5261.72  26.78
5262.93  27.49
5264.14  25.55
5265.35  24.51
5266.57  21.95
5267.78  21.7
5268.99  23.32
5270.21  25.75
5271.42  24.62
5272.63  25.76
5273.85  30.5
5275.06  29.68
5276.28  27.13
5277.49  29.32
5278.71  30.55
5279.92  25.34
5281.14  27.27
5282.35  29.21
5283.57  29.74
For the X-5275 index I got 28.5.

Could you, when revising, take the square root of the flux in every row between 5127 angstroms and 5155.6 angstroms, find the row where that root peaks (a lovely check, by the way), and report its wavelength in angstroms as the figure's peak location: 5144.31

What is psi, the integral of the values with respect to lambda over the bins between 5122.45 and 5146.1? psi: 602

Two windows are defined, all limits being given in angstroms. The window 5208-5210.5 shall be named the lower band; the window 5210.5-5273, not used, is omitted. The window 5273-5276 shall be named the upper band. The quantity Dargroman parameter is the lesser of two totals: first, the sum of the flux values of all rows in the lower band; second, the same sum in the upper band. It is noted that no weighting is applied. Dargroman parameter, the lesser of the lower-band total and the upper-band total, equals 45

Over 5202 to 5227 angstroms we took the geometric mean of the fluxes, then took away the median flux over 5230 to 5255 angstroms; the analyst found -2.4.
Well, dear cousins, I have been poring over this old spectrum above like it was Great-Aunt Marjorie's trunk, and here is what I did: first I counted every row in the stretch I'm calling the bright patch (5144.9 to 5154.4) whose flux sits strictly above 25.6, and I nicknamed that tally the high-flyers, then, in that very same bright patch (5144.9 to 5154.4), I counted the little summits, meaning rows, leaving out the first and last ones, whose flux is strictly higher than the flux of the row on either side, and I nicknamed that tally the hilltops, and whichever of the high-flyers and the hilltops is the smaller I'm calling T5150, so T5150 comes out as 1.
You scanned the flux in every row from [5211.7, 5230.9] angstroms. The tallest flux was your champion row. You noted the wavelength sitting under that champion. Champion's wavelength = 5215.88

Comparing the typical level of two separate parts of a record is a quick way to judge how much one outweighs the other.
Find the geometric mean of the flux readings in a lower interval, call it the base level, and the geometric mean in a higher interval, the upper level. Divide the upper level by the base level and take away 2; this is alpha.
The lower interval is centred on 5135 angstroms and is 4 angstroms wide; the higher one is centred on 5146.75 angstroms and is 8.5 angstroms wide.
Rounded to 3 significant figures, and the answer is -1.10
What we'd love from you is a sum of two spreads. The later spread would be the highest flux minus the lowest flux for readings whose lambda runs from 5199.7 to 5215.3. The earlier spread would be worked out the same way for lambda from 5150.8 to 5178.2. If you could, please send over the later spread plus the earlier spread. 17.6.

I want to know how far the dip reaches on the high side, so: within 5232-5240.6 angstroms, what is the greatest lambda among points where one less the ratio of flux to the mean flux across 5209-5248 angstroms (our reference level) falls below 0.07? 5239.95 angstroms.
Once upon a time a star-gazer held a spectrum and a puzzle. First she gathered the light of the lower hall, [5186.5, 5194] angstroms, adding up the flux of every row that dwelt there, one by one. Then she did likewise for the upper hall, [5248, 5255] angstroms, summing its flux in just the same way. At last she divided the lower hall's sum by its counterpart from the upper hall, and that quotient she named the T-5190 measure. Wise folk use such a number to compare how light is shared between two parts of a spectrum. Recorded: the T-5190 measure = 0.85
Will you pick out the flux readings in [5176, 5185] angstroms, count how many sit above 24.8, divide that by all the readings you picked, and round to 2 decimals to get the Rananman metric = 0.25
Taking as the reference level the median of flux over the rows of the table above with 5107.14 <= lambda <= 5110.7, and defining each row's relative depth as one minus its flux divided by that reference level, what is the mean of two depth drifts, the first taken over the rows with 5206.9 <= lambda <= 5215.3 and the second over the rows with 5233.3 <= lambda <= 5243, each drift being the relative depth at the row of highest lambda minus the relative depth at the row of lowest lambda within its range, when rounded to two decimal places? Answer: -0.04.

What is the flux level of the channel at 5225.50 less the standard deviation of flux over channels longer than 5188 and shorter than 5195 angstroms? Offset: 24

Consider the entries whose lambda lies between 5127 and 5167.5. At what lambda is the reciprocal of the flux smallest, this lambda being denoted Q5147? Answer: 5144.31 angstroms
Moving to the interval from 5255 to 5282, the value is 5258.08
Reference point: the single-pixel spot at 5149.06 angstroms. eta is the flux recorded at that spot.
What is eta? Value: 23.34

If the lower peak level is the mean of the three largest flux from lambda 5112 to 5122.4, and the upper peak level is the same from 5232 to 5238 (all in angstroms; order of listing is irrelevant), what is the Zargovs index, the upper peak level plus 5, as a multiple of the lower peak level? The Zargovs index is 1.19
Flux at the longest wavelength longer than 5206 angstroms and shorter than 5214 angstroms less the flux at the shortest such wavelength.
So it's 1.9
